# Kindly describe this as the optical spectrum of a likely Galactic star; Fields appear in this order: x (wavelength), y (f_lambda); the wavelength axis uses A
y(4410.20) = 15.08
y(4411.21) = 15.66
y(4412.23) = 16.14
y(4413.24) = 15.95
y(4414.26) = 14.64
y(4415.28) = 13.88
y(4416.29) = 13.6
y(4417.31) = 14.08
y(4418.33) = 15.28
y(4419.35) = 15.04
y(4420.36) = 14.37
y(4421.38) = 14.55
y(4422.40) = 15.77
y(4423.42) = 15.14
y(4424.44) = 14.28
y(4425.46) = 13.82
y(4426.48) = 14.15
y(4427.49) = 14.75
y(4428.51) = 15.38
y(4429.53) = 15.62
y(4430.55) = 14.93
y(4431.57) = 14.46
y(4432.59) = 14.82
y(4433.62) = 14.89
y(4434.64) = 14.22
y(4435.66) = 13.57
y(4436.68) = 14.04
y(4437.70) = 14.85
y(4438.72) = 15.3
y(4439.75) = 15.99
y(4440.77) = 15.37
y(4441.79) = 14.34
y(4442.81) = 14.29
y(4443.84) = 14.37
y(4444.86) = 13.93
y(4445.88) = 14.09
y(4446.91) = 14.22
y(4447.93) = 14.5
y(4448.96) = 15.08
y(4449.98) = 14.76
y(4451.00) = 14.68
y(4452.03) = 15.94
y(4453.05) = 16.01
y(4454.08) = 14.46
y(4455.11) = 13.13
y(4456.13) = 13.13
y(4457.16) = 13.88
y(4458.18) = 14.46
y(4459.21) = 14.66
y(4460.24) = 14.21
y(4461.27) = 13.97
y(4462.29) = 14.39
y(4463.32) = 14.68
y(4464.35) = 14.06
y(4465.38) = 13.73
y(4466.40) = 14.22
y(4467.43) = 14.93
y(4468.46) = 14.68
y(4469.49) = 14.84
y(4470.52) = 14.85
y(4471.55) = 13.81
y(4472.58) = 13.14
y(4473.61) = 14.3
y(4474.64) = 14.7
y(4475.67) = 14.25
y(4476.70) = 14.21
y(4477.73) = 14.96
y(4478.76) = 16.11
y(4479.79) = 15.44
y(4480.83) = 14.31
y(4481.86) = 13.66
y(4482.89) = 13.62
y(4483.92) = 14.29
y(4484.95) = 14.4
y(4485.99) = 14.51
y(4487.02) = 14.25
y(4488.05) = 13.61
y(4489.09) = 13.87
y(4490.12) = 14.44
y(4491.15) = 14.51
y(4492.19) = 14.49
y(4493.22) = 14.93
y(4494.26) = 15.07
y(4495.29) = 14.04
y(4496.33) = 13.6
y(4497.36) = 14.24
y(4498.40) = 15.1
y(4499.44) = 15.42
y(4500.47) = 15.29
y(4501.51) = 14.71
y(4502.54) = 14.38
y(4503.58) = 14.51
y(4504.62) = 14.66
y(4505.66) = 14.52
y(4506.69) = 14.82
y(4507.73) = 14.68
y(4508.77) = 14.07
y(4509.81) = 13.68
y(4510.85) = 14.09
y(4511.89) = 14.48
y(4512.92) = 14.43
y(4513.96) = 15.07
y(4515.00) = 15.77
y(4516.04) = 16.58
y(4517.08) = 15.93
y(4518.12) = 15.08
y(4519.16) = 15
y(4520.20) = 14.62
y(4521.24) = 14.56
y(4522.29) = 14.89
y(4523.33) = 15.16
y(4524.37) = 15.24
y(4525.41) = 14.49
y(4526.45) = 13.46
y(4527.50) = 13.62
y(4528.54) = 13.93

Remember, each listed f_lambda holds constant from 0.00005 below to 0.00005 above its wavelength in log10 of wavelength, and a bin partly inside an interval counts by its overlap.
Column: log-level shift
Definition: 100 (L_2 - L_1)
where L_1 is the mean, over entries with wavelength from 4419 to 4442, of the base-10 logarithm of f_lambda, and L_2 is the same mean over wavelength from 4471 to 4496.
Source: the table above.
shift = -1.2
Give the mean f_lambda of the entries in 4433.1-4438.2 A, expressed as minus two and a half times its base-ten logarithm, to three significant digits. -2.89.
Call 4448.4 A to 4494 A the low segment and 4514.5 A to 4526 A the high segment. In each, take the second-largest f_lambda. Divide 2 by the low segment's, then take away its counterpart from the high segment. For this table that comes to -15.8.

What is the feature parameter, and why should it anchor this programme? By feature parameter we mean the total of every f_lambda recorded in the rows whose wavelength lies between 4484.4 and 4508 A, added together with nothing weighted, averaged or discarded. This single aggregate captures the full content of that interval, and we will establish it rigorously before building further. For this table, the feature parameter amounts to 334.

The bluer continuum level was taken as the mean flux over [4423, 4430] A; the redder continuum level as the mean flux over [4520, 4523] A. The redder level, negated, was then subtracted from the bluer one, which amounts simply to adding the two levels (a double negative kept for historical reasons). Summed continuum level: 29.4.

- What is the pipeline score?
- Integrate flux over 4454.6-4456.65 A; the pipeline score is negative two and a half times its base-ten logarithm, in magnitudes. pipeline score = -3.58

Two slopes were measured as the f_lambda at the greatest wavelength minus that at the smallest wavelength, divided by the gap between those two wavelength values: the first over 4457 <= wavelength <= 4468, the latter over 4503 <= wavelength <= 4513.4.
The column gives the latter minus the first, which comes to -0.11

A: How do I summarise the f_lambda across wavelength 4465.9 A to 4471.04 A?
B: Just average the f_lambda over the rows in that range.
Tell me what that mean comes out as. 14.7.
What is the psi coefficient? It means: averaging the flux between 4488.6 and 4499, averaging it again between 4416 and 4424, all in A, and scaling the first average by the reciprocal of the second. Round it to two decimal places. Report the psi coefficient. 0.98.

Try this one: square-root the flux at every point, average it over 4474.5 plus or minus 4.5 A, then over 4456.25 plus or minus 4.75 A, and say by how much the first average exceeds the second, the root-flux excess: 0.007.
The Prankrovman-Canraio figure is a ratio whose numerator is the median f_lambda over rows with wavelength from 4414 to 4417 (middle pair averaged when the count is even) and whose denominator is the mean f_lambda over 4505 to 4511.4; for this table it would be 0.97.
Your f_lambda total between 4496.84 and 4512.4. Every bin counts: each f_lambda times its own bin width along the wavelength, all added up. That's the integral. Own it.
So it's 227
